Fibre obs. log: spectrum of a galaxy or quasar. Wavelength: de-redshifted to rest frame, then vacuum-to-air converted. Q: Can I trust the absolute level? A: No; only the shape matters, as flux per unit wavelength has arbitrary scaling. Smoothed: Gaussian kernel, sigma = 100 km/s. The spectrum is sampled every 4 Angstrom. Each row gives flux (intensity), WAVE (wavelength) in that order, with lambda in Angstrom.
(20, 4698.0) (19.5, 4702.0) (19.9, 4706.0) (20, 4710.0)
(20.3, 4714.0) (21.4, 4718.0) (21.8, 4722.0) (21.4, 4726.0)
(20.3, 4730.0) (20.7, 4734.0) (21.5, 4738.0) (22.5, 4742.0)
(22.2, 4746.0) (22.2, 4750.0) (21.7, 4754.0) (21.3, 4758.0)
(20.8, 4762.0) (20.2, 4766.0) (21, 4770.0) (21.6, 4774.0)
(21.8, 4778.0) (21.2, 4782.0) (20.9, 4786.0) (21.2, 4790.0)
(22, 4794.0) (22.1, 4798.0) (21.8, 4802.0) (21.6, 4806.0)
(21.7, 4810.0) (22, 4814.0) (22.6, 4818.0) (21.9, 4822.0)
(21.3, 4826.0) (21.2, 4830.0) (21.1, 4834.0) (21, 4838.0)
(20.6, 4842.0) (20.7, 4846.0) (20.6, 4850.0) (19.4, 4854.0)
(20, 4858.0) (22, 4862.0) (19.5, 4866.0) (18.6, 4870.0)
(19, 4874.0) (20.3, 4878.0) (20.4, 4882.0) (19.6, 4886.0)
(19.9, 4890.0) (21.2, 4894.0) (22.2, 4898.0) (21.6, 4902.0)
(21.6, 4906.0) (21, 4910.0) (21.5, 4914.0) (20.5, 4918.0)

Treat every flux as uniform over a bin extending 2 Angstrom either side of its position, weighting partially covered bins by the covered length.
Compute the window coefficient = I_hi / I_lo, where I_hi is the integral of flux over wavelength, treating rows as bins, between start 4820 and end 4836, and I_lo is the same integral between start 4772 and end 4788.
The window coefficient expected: 1.00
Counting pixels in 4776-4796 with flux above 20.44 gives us 5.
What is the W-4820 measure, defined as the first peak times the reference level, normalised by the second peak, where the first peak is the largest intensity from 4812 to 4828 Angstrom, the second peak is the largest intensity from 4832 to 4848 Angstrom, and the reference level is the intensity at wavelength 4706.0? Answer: 21.3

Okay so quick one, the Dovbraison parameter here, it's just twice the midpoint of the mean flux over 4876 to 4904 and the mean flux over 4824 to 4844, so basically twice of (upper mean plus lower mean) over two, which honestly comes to 41.8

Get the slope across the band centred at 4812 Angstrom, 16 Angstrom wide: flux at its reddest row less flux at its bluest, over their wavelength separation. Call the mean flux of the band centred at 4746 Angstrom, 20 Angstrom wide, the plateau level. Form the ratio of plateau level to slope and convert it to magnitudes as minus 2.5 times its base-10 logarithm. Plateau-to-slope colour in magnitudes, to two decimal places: -6.05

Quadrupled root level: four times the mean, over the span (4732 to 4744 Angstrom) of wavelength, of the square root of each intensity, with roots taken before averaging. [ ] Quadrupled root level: 18.6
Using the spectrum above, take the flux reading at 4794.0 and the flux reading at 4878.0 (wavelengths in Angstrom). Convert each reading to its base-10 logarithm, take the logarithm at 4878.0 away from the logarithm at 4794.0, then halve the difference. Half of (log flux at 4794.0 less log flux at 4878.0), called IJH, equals 0.017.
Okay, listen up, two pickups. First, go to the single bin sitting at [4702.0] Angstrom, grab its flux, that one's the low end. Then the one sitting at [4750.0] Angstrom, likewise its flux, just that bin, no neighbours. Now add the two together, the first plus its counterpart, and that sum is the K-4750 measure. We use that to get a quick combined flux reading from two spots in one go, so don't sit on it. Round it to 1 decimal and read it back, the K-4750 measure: 41.7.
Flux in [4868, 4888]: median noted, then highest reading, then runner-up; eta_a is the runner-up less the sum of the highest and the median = -19.7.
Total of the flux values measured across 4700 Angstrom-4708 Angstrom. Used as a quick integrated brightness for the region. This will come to 39.4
